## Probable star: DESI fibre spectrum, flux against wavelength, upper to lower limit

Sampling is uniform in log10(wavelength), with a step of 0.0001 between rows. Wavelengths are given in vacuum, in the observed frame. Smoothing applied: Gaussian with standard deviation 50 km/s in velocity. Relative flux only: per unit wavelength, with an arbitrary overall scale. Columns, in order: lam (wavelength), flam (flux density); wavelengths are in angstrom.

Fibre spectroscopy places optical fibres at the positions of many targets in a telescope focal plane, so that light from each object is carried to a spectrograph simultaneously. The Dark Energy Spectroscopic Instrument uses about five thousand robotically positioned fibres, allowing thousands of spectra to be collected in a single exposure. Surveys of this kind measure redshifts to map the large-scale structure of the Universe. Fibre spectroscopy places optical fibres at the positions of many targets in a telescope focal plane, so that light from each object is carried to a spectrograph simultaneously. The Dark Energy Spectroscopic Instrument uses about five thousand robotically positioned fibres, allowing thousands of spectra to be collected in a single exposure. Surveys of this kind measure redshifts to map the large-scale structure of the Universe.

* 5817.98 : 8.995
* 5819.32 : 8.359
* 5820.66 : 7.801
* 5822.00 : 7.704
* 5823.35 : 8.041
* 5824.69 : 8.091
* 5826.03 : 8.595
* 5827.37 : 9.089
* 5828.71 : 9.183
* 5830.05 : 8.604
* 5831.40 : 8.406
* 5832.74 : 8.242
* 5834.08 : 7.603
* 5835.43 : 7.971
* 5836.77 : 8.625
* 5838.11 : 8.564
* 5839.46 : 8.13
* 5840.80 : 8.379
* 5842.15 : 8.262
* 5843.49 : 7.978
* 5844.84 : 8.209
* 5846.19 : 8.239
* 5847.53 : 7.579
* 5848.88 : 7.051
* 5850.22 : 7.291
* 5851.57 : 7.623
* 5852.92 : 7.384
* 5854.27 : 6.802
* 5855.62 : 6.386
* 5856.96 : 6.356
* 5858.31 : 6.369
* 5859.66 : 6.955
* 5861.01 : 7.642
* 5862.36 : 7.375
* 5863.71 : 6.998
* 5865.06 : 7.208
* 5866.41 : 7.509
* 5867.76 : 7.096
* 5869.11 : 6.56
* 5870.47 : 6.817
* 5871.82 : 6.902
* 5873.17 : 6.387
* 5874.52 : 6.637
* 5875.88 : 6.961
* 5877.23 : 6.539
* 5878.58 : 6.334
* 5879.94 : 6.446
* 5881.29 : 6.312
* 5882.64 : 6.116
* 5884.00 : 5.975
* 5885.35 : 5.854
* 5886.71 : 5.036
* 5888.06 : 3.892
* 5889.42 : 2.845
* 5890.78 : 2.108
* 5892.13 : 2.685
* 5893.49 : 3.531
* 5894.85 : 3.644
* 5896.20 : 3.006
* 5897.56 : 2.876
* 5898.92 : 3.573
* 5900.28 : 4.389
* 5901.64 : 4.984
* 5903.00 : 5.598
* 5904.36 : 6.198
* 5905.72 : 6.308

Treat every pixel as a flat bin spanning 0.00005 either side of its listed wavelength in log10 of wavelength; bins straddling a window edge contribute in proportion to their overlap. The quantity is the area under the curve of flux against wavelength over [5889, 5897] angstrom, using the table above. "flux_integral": 24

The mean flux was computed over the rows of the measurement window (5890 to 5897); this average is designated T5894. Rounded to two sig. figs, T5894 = 3.0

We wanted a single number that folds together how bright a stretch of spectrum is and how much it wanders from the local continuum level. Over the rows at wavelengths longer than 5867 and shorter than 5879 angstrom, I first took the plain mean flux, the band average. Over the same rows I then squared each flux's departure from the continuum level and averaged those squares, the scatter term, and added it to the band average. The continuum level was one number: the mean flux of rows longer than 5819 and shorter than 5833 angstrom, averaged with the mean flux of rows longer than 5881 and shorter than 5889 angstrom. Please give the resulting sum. 6.8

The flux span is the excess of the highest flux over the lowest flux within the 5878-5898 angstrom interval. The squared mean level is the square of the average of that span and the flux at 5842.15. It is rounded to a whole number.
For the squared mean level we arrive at 40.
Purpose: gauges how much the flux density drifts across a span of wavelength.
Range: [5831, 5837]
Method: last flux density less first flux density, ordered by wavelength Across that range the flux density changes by 0.2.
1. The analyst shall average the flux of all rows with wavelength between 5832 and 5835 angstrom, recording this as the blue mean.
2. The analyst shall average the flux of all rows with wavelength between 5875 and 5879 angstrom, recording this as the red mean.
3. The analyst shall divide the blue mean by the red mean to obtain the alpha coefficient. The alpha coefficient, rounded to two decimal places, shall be 1.20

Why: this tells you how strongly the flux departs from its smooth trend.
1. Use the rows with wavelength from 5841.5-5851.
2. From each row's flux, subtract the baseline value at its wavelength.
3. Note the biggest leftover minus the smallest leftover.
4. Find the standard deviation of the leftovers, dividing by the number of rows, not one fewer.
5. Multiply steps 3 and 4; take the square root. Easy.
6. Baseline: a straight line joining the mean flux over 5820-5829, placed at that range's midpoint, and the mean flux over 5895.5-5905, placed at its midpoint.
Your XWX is 0.60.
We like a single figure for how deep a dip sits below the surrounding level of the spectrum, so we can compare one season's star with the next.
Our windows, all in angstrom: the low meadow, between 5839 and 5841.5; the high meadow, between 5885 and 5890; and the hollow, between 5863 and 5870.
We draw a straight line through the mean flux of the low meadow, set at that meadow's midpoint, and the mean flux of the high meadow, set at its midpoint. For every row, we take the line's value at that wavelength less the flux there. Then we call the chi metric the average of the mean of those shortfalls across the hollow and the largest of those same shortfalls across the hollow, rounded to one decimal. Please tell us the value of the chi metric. -0.8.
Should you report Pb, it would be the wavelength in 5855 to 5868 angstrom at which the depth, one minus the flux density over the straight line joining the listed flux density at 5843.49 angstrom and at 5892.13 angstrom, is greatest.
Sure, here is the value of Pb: 5855.62 angstrom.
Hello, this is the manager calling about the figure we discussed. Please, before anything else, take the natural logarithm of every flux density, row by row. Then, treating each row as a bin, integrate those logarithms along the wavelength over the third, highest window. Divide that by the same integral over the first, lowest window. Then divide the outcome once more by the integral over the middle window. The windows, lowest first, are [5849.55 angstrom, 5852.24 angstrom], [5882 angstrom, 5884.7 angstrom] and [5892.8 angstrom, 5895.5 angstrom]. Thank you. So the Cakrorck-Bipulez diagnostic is 0.131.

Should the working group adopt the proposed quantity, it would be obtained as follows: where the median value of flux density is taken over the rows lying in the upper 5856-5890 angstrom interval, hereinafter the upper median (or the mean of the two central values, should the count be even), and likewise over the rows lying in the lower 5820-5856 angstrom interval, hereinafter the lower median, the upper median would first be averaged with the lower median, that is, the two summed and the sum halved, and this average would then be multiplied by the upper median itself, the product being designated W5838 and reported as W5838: 48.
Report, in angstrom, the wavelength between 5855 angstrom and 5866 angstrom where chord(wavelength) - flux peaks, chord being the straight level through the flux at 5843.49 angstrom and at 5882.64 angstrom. 5855.62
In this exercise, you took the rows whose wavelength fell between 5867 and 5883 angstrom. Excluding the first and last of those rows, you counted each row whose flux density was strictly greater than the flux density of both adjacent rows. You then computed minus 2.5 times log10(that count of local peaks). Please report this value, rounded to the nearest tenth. -1.2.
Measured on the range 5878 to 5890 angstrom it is 0.0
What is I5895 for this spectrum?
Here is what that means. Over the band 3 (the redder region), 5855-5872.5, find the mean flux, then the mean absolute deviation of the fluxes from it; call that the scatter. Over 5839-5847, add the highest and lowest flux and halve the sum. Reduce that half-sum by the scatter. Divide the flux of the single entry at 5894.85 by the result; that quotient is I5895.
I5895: 0.47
